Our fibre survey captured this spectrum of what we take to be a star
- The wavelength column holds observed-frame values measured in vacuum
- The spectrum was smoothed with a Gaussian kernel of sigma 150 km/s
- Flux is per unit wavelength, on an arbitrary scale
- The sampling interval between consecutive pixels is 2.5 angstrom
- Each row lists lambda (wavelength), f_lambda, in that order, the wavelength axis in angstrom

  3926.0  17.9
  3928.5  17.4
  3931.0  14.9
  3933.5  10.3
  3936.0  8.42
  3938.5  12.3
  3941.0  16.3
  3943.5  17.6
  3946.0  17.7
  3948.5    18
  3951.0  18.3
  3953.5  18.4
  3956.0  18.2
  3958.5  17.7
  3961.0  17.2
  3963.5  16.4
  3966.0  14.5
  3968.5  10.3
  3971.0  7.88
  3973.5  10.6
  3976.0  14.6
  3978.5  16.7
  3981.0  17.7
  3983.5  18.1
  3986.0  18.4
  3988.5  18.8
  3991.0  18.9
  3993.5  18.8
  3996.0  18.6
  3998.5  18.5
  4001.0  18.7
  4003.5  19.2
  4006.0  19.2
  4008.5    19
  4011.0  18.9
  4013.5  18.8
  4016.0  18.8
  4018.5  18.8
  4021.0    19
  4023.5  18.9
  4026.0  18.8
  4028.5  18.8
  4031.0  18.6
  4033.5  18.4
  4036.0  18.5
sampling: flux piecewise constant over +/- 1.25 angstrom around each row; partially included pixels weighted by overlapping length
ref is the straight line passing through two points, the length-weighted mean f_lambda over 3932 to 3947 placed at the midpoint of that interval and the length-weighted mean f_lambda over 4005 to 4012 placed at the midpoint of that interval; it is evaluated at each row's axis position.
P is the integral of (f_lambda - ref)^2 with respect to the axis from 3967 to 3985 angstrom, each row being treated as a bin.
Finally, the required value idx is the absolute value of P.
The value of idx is 347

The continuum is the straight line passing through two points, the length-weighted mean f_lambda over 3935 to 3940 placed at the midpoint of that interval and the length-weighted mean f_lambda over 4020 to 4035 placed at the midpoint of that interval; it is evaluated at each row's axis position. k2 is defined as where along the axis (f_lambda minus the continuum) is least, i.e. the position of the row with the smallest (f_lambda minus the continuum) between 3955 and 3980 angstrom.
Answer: 3971.0 angstrom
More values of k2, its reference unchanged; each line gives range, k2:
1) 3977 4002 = 3978.5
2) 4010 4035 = 4033.5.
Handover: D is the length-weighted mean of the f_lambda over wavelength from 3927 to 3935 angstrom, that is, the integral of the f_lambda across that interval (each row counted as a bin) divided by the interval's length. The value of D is 14.1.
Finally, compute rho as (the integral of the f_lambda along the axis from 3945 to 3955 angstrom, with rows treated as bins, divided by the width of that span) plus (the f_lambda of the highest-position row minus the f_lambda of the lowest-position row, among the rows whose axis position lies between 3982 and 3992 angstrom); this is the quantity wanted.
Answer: 18.9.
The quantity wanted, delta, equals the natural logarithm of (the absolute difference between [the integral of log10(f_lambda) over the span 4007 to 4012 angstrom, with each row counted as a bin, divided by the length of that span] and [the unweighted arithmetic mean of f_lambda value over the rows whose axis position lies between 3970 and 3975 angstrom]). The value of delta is 2.07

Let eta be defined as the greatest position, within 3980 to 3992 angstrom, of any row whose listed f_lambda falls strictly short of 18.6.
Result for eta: 3986.0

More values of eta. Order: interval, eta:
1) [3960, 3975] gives 3973.5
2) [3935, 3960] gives 3958.5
